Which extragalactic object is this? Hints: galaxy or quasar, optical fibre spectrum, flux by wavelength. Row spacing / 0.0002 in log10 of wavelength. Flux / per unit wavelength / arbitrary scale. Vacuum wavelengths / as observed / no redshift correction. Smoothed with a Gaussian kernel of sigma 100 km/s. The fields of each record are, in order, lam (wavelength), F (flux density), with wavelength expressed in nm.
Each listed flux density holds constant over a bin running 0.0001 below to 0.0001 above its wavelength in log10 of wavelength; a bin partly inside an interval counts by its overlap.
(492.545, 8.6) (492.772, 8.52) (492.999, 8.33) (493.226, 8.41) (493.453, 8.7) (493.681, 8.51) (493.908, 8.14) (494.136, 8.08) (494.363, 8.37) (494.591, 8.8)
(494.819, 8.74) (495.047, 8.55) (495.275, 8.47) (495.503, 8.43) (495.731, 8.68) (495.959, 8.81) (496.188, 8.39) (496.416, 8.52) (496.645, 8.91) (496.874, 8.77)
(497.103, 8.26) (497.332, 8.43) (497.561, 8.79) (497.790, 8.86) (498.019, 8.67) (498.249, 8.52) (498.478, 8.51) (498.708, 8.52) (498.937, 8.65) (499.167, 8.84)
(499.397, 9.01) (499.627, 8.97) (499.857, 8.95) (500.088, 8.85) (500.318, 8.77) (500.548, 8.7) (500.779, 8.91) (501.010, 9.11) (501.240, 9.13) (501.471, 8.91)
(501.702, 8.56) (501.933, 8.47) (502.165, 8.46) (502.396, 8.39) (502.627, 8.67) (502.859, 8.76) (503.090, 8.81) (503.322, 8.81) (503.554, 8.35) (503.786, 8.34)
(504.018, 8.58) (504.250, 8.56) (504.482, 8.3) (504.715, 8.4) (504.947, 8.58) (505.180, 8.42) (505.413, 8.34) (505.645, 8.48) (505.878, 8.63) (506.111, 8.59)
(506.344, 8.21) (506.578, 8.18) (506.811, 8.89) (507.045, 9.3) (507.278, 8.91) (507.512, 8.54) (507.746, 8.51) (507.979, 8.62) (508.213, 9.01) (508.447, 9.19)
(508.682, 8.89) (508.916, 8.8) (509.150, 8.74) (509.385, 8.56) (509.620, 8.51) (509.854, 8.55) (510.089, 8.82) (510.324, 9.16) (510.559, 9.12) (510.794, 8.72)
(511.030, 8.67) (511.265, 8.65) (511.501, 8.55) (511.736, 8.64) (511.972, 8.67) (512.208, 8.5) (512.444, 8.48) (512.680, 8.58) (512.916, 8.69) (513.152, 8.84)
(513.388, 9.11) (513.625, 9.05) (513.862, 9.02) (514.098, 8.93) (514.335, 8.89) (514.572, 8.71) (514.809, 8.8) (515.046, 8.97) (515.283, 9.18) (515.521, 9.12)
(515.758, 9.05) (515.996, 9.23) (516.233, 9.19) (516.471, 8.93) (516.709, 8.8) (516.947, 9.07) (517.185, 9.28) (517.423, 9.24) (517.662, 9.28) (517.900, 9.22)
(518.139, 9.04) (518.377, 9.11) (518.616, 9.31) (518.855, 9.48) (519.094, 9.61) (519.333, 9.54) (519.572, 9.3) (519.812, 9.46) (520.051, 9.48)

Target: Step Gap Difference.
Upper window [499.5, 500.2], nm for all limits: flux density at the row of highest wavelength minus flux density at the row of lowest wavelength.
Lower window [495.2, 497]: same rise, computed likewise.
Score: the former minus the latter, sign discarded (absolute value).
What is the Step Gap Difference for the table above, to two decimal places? 0.42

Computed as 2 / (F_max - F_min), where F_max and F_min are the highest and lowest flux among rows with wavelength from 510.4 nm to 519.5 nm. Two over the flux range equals 1.8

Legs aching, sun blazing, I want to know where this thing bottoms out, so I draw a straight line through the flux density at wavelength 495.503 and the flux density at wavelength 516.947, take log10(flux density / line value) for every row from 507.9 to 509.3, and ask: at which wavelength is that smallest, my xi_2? 507.979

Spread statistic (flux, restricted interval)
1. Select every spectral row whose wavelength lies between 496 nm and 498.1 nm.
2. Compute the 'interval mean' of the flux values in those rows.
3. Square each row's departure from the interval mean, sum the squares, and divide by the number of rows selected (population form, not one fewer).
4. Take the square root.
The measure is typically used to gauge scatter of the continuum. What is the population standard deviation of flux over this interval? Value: 0.217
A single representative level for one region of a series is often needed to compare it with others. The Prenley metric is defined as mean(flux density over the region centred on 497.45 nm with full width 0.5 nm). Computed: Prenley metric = 8.6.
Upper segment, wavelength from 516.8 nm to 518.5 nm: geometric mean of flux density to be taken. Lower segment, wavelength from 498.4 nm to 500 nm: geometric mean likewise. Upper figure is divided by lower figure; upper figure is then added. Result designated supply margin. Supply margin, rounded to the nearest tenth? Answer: 10.2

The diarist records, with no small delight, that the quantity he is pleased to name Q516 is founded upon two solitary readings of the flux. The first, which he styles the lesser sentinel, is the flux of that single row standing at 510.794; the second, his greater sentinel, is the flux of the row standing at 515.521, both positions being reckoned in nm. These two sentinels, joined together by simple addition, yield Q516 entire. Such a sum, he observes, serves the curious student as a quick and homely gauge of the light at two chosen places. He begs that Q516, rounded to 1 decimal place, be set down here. 17.8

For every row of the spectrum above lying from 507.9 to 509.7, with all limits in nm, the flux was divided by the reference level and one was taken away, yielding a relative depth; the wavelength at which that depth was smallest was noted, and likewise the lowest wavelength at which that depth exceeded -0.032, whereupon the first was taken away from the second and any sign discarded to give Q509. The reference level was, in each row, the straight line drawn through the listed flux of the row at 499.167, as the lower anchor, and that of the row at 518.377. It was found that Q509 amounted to 1.41 nm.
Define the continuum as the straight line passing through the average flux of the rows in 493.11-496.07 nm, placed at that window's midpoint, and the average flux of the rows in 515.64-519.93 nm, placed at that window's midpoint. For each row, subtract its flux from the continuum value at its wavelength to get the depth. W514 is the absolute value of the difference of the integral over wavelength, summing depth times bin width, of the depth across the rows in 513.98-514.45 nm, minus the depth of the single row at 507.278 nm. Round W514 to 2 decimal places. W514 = 0.10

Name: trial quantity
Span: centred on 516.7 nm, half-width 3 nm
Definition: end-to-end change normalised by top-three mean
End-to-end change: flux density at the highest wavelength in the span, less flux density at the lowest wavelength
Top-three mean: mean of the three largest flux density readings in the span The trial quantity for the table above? 0.03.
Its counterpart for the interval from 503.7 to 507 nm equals 0.06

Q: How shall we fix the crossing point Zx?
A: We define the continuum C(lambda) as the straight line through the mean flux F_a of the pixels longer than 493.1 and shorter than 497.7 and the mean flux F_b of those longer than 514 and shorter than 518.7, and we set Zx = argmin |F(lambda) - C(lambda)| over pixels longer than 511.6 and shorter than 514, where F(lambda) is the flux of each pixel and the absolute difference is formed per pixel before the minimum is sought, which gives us 513.862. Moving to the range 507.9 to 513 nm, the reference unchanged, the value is 508.682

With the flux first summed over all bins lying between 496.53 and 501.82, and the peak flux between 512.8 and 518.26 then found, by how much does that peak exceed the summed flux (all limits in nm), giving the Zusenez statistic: -192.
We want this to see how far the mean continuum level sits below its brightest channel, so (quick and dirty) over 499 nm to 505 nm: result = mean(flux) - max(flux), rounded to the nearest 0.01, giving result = -0.43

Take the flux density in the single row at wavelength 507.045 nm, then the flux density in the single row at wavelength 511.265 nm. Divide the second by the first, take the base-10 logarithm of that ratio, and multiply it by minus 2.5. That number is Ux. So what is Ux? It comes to 0.079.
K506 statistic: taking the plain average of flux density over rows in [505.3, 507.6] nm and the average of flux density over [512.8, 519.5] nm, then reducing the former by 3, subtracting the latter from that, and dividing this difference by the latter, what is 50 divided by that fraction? -130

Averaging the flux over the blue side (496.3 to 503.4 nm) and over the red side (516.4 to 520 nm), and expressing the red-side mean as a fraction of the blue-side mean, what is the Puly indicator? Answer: 1.06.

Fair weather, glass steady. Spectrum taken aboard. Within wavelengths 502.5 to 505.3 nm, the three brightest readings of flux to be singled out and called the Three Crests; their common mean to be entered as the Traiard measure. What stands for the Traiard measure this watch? 8.8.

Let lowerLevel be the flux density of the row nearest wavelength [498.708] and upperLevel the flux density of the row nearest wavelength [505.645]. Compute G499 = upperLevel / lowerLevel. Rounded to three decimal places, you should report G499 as 0.995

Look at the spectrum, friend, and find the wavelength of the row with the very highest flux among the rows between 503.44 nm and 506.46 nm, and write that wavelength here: 505.878 nm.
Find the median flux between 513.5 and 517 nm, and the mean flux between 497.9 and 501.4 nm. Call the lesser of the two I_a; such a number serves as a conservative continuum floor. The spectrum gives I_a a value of 8.81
